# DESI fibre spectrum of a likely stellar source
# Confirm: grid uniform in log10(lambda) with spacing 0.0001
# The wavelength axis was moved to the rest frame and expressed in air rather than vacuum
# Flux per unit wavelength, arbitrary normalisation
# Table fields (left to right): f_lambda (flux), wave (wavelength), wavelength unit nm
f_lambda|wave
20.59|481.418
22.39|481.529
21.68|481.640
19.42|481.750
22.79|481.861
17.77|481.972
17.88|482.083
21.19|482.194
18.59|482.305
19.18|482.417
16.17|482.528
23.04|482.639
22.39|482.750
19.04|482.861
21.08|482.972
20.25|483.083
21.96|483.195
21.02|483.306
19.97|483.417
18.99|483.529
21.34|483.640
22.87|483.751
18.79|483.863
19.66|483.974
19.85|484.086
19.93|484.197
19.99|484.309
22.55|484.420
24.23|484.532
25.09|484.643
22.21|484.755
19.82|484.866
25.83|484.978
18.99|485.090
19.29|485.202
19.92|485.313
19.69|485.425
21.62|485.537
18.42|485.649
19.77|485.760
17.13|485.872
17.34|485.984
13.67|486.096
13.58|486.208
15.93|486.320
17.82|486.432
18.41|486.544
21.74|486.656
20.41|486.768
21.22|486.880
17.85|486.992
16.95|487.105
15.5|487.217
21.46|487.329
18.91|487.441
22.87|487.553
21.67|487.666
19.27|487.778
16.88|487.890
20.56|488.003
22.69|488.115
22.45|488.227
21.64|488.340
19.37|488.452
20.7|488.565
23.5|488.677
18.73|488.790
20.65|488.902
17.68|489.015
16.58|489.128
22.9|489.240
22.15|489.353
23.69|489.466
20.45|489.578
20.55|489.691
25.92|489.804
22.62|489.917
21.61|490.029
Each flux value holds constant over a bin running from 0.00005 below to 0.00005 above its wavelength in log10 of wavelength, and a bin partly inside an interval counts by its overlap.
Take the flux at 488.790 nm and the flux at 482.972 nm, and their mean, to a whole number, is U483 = 20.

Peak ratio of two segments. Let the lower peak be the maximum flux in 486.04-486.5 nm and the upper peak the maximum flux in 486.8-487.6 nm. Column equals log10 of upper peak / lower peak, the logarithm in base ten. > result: 0.11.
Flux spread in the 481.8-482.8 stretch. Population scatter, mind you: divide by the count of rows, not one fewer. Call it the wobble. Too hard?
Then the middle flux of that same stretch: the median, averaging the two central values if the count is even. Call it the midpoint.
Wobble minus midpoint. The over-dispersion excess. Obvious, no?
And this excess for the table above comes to -16.8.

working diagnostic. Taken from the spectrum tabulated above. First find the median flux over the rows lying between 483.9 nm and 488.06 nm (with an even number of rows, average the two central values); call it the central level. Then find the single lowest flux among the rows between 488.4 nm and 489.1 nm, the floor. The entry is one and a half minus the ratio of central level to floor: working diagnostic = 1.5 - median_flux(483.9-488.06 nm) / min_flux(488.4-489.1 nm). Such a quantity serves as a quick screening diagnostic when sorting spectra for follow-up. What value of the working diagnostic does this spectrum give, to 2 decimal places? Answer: 0.38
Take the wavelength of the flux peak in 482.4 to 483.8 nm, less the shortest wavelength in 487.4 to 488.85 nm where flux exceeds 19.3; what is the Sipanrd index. -4.91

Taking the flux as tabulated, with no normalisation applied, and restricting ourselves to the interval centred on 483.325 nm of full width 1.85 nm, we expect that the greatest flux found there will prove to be 23.04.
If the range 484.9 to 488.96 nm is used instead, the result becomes 25.83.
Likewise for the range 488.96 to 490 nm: 25.92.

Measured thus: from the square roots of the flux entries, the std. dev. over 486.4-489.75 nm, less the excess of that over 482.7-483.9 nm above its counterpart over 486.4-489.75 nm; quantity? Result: 0.35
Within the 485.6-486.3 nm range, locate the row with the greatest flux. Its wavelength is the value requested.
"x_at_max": 485.760 nm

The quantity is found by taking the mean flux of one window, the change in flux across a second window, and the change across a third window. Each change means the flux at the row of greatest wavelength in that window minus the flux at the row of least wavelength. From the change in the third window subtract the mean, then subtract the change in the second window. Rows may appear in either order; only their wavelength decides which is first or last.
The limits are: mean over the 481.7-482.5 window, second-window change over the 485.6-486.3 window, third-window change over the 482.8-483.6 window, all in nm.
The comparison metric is -15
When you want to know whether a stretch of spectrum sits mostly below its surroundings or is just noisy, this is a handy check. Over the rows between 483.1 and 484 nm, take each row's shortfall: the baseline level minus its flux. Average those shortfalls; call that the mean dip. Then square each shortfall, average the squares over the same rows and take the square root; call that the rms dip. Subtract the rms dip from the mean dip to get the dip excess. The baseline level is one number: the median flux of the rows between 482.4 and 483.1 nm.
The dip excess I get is -1.7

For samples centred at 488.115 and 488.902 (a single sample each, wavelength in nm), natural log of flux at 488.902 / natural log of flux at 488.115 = 0.97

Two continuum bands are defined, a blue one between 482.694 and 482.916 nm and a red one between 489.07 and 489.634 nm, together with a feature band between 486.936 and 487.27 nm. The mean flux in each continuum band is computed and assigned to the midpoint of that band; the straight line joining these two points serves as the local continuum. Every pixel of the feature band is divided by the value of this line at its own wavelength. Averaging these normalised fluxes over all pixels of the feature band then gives 0.80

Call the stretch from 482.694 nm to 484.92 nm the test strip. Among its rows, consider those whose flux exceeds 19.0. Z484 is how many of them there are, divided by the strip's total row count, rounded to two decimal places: 0.90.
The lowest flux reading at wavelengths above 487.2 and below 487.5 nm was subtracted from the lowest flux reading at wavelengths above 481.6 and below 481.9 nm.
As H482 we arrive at 3.9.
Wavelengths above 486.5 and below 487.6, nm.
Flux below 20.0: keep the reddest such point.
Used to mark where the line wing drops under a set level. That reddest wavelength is 487.441 nm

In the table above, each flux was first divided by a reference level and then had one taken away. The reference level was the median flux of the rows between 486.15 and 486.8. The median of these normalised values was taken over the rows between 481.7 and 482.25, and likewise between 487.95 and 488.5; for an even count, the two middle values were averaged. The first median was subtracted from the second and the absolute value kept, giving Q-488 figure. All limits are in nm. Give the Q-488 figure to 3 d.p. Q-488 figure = 0.123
